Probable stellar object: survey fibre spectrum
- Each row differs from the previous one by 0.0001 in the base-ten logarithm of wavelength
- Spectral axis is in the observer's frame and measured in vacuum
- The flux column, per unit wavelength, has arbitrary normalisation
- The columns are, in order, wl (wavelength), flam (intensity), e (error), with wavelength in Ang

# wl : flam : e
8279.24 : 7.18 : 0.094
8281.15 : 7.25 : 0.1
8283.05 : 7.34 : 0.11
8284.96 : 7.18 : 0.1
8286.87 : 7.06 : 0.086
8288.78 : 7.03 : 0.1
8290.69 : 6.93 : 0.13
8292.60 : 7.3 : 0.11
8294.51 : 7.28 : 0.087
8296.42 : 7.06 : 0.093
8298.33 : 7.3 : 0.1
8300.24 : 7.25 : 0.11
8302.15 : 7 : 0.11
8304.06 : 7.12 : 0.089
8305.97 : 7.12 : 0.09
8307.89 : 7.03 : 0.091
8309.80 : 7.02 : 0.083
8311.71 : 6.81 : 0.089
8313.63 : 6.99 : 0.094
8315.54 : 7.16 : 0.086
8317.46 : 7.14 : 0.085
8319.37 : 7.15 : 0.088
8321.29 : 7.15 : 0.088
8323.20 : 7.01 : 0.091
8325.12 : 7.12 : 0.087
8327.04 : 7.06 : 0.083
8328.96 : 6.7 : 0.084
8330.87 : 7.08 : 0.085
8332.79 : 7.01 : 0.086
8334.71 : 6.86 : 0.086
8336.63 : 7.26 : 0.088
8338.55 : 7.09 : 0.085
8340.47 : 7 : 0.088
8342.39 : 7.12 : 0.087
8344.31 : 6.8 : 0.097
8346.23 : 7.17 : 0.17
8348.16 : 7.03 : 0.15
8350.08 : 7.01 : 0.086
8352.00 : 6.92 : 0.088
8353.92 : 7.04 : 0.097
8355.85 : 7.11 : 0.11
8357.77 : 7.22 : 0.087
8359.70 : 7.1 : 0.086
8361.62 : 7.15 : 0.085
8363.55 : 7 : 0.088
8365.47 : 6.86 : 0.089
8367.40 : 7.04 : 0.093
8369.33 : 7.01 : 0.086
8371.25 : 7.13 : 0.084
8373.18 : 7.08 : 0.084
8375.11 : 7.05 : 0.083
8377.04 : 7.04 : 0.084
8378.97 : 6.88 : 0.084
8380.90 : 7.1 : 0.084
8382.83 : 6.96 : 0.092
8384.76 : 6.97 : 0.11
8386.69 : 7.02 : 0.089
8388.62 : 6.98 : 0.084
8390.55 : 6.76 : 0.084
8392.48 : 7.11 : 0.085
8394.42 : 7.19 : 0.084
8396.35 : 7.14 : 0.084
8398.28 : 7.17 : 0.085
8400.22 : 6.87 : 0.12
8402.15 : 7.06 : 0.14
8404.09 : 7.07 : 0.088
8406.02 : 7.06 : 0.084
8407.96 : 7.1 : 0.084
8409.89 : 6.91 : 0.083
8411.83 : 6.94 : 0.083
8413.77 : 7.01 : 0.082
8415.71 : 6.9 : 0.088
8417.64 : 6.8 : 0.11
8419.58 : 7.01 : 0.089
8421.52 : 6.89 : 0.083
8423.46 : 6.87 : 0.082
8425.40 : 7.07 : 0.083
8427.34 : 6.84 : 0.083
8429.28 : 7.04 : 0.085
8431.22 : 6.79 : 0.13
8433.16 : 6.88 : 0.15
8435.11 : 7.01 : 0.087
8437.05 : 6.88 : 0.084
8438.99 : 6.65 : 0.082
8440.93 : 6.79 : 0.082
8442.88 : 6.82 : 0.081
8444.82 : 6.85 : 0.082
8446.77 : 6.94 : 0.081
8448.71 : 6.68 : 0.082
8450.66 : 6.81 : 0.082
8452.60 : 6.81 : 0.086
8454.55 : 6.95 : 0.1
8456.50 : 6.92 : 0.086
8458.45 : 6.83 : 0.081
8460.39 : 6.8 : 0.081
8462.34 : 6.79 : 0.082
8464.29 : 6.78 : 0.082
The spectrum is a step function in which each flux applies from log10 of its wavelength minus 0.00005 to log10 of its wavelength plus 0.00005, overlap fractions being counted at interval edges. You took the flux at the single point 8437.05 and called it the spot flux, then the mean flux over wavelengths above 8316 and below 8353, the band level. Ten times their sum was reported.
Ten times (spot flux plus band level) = 139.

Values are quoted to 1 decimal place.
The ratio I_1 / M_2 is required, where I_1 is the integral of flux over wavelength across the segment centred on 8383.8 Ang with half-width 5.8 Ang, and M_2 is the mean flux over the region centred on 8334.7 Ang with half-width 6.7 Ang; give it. 11.6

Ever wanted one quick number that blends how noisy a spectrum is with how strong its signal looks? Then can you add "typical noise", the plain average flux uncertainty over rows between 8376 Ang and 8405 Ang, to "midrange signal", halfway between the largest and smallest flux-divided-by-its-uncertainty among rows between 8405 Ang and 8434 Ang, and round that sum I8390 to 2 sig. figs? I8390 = 66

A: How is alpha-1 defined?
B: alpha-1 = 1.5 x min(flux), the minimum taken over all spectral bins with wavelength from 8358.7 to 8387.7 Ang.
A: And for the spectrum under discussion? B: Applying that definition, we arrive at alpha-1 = 10.3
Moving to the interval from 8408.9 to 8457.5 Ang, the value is 10.0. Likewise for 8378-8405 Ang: 10.1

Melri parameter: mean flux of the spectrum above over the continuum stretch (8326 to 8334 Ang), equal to 6.96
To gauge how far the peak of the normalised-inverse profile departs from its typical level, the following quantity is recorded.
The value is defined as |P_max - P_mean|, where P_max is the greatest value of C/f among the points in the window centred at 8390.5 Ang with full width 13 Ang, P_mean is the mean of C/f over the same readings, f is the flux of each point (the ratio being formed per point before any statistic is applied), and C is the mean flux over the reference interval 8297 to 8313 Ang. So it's 0.039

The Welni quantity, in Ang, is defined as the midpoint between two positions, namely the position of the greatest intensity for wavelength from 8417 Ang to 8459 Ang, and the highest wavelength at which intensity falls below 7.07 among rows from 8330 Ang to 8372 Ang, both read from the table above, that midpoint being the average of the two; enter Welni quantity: 8397.4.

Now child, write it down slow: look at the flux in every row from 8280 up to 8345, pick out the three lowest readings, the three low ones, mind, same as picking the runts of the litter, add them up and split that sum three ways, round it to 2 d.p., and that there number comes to 6.77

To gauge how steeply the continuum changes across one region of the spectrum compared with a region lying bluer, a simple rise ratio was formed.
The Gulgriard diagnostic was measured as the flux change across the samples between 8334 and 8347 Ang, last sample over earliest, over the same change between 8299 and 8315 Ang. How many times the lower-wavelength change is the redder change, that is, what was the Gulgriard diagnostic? -1.2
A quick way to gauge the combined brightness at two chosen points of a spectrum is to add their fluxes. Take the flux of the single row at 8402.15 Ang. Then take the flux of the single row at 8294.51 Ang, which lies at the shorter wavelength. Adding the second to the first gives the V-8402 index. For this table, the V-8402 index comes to 14.3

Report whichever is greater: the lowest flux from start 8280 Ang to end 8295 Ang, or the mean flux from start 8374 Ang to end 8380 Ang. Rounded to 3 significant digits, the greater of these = 6.99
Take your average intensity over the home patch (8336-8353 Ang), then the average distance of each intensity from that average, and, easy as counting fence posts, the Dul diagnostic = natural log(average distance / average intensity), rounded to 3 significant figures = -4.23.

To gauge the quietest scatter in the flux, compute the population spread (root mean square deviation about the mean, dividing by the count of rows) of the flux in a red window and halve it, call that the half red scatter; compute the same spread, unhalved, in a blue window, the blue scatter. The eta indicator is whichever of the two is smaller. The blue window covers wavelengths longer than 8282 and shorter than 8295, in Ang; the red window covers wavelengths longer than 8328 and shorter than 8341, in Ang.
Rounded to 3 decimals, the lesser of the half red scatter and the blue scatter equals 0.083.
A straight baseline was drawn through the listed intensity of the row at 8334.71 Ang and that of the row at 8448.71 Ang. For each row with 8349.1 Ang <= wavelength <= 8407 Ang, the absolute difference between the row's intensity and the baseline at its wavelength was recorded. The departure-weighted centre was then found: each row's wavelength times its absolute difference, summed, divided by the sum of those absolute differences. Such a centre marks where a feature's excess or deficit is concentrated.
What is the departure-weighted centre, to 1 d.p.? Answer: 8379.7 Ang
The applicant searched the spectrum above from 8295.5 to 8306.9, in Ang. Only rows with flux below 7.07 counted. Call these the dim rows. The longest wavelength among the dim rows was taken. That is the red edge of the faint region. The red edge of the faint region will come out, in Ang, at 8302.15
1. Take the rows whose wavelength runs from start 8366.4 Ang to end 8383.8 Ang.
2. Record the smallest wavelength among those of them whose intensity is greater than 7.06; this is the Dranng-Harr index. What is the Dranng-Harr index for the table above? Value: 8371.25 Ang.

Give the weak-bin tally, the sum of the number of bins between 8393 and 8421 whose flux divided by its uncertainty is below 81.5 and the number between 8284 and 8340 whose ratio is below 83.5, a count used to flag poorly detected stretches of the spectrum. 31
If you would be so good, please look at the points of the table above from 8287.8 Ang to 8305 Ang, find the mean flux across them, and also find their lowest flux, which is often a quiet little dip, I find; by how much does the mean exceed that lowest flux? 0.21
